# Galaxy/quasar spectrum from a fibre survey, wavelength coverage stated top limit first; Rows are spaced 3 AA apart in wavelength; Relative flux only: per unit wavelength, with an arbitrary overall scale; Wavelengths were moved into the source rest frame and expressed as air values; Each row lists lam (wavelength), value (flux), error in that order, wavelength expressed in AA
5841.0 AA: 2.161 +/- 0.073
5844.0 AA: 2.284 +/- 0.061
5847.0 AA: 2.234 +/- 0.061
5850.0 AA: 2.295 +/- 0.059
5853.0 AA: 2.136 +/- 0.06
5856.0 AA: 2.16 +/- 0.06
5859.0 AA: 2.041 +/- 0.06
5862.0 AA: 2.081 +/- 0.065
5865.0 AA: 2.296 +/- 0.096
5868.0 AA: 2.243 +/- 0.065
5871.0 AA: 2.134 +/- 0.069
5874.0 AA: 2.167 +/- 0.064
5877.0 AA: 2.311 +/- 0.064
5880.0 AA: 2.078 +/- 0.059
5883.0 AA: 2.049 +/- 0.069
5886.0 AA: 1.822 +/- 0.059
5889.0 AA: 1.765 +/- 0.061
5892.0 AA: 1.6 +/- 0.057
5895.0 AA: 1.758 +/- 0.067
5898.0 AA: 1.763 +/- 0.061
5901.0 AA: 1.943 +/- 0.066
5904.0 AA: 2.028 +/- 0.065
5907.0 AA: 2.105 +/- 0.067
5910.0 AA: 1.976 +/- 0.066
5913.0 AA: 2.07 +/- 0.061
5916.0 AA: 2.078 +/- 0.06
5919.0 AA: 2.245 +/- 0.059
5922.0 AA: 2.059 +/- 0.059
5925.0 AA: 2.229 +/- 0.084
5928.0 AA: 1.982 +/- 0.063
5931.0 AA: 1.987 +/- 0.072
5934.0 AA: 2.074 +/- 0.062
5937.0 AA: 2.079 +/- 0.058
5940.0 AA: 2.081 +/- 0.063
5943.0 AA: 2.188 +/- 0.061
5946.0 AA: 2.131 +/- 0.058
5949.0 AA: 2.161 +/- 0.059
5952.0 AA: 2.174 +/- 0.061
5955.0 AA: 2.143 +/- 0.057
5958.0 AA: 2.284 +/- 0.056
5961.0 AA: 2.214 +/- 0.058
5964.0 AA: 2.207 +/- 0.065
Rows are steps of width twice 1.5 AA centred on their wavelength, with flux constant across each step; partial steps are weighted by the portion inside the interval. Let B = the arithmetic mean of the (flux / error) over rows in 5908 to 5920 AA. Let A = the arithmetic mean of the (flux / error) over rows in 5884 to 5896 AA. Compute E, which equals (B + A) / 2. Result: 31.3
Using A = 28.5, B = 34.1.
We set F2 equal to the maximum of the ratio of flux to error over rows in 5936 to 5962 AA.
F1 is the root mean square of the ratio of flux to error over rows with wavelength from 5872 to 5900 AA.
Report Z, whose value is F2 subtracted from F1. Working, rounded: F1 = 31.0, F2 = 41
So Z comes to -9.7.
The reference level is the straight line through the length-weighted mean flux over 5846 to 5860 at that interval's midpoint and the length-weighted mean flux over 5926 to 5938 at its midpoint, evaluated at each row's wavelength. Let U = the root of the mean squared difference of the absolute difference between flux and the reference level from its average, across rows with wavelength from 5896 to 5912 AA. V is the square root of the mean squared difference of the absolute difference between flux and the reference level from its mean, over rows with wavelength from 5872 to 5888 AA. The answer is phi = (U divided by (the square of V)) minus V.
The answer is 11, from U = 0.109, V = 0.099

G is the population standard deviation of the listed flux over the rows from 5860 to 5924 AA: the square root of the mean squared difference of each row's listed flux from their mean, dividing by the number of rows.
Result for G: 0.19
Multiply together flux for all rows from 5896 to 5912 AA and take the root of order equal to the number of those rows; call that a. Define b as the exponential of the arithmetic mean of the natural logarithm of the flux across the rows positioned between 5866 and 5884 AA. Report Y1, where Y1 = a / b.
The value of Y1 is 0.91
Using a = 1.96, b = 2.16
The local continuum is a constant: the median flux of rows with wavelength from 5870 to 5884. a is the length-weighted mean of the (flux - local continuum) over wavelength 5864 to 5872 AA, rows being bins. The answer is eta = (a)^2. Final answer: 0.008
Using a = 0.09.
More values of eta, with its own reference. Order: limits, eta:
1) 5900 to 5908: 0.012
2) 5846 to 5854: 0.009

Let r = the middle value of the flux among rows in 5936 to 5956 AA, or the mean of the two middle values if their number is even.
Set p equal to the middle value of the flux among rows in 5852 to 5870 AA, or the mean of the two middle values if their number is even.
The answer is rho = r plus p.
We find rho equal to 4.29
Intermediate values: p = 2.15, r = 2.14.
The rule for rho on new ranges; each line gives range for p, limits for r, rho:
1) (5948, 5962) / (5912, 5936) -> 4.25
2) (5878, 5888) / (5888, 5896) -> 3.81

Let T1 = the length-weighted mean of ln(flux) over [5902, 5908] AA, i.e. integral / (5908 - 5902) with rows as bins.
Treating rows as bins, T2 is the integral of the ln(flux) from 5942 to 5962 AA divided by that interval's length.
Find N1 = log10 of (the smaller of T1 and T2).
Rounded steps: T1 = 0.72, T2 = 0.781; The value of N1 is -0.143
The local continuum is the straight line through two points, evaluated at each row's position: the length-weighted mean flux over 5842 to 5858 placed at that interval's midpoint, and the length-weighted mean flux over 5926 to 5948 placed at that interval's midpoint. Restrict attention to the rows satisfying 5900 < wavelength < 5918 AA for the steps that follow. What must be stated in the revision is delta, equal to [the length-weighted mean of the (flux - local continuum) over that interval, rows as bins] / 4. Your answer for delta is -0.02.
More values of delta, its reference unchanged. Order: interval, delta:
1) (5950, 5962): 0.04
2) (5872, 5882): 0.00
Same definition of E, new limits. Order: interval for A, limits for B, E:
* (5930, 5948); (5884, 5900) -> 31.2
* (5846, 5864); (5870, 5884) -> 34.3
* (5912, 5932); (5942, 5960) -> 34.8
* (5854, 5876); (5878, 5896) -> 31.0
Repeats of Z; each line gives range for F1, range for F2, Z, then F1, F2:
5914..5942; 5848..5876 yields -5.9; 33.0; 39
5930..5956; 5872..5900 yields -1.3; 34.8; 36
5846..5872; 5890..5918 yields -0.8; 33.9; 35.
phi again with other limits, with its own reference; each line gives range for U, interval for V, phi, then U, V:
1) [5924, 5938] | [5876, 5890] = 4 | 0.052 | 0.118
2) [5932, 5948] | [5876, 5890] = 3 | 0.050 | 0.118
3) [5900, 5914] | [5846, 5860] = 27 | 0.053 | 0.044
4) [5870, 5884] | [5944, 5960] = 16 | 0.059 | 0.060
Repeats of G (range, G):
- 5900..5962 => 0.09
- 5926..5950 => 0.07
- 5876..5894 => 0.23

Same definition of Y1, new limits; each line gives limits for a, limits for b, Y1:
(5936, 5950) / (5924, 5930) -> 1.01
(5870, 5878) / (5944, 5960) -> 1.01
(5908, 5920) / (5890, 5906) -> 1.15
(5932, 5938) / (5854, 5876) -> 0.96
